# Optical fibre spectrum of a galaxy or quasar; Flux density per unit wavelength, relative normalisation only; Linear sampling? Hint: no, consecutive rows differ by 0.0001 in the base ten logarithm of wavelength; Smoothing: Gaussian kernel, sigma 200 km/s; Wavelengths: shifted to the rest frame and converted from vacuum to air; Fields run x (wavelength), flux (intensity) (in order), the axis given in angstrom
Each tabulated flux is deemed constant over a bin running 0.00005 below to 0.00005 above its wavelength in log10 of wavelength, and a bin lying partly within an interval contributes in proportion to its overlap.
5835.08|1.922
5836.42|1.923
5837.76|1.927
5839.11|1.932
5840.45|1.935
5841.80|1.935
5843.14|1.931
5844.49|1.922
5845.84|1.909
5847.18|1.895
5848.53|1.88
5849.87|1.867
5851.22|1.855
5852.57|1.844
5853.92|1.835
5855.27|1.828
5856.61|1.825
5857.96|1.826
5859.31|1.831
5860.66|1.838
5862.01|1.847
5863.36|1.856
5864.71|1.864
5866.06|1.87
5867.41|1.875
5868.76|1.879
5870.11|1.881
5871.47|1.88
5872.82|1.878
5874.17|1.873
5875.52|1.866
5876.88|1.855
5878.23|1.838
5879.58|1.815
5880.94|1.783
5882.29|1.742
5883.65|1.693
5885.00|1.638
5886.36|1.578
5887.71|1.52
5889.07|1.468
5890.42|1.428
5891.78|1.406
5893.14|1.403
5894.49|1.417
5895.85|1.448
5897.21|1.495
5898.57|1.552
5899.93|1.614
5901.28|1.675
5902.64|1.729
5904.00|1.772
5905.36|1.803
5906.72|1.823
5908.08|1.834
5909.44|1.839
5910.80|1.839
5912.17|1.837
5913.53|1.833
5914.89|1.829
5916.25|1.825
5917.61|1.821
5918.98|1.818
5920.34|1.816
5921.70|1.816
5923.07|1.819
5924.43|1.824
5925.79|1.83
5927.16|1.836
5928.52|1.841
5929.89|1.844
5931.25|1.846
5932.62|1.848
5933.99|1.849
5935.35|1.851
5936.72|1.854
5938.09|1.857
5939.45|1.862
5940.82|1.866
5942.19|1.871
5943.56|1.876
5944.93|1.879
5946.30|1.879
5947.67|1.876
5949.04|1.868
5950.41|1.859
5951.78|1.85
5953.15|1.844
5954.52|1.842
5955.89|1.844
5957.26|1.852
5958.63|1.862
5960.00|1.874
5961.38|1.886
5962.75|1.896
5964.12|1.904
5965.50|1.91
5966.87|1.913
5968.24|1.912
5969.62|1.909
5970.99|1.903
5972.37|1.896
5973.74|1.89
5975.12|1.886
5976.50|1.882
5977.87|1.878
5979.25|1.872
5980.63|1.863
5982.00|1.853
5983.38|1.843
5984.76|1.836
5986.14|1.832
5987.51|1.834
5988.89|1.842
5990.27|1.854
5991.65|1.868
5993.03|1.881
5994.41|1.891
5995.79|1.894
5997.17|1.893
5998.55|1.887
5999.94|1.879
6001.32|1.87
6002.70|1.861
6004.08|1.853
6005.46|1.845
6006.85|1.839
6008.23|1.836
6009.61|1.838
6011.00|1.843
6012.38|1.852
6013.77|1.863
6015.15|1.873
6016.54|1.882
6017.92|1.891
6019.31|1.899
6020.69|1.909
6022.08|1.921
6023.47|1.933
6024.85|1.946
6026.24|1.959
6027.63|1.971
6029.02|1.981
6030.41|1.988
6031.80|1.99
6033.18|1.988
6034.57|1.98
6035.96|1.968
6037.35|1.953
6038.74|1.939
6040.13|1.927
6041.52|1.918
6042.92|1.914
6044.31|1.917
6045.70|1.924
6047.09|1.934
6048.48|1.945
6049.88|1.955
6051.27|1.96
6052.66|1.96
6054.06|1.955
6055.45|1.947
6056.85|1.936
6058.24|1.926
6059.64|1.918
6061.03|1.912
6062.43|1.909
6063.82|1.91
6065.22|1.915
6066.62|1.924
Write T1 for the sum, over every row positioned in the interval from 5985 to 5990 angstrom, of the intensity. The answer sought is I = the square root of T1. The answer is 2.3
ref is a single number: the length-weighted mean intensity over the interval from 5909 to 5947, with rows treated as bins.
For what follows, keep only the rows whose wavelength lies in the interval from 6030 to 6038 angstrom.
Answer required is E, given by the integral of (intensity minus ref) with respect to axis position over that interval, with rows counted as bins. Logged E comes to 1.1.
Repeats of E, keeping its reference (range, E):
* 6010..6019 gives 0.2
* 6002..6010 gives 0.0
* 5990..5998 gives 0.3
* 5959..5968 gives 0.5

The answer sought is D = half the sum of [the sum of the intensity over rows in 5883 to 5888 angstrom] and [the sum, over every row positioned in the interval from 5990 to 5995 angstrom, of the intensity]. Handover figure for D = 7.0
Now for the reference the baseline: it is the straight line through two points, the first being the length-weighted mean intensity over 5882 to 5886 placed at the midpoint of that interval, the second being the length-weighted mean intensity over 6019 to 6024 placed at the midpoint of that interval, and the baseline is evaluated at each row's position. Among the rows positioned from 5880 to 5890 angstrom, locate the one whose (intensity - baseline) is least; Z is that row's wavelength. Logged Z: 5889.07 angstrom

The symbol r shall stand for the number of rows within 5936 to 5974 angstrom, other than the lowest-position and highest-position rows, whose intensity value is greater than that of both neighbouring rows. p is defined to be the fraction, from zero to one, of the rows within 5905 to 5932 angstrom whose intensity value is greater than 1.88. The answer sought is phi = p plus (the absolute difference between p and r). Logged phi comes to 1.0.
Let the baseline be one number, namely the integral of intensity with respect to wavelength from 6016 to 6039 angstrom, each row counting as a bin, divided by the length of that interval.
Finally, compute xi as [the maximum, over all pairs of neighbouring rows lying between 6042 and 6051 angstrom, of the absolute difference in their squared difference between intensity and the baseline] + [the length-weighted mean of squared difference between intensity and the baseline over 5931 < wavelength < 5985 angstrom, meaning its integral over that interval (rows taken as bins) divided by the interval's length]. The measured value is 0.007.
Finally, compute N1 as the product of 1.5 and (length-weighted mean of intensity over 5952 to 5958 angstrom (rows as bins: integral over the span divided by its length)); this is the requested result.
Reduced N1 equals 2.77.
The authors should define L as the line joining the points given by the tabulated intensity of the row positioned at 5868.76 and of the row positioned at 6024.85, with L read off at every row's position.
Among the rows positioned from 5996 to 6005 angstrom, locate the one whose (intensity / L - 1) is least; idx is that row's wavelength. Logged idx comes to 6004.08 angstrom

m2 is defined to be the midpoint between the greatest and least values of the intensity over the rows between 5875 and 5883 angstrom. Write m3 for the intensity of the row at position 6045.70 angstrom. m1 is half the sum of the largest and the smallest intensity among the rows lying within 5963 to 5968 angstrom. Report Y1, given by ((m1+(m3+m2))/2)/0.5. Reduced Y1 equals 5.64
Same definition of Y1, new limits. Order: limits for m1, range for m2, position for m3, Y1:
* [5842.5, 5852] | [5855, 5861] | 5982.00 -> 5.58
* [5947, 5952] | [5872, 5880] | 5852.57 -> 5.55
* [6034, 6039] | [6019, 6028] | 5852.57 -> 5.74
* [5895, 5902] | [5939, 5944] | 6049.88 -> 5.39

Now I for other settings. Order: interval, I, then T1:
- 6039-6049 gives 3.7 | 13.5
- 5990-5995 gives 2.7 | 7.5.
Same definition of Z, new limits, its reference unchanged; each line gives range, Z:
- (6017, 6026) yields 6017.92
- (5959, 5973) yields 5960.00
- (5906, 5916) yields 5914.89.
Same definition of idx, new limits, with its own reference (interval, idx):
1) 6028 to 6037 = 6035.96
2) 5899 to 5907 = 5899.93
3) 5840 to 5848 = 5847.18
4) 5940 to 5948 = 5940.82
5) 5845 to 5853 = 5852.57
